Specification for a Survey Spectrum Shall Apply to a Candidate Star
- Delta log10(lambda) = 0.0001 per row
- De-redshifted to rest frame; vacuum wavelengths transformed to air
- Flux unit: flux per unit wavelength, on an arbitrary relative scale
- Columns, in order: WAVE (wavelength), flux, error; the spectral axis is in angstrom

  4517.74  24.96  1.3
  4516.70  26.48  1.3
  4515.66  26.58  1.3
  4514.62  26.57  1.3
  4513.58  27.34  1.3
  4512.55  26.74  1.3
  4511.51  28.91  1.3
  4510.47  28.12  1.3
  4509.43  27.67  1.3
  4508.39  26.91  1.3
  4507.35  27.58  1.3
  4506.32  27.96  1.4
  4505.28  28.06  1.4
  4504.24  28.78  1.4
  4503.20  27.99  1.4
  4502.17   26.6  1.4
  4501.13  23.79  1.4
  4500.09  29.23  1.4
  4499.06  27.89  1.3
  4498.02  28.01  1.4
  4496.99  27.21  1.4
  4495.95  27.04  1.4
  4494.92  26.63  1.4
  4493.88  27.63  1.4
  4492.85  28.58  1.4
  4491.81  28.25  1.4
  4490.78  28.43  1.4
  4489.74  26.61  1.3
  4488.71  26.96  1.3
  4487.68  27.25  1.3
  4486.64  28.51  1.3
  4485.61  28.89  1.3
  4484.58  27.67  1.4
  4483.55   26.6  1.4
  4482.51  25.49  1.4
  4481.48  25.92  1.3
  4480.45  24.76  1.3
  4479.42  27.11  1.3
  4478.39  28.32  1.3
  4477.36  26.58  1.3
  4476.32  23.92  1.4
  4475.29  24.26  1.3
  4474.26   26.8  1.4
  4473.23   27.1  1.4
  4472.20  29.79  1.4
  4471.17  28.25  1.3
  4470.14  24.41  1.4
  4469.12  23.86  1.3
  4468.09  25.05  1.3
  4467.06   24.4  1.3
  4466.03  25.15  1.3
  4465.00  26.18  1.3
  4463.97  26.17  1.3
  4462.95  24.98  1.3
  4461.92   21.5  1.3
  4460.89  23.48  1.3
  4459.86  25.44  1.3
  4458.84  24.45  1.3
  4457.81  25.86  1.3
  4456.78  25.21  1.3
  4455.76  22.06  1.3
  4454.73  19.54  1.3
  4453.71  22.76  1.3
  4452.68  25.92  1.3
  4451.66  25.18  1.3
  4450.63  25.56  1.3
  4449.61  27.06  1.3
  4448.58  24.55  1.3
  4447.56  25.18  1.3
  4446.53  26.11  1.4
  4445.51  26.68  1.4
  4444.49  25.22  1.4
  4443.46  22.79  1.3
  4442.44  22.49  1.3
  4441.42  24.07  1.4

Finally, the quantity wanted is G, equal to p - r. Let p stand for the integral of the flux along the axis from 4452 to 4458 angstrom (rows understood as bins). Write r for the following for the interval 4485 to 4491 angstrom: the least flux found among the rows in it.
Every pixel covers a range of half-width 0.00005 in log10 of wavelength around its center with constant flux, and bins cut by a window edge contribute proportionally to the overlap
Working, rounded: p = 141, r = 26.61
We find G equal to 114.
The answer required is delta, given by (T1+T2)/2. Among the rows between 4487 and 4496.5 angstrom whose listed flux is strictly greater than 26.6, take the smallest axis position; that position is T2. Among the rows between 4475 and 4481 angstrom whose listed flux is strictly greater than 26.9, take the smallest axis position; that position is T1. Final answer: 4483.0 angstrom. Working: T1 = 4478.39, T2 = 4487.68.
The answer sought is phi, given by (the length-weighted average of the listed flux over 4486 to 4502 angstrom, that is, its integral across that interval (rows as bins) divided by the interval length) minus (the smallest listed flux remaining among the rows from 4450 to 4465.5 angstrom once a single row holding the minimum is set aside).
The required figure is 6.0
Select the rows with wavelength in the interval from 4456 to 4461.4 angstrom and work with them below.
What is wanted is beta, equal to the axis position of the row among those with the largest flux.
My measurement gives 4457.81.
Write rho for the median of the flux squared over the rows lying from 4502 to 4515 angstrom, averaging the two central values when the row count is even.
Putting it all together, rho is 766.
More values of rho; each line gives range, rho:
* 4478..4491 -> 735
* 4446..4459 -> 634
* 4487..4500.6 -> 763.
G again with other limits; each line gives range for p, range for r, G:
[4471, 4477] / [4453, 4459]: 140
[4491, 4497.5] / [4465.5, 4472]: 155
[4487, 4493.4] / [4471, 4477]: 153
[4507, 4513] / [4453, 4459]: 146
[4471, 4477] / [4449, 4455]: 140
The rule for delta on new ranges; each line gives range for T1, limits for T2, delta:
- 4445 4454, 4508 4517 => 4479.0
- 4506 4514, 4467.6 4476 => 4488.7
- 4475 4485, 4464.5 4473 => 4474.8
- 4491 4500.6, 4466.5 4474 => 4481.5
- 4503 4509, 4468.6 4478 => 4487.2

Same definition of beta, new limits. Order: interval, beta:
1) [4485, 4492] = 4485.61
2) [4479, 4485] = 4484.58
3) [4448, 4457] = 4449.61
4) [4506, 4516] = 4511.51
